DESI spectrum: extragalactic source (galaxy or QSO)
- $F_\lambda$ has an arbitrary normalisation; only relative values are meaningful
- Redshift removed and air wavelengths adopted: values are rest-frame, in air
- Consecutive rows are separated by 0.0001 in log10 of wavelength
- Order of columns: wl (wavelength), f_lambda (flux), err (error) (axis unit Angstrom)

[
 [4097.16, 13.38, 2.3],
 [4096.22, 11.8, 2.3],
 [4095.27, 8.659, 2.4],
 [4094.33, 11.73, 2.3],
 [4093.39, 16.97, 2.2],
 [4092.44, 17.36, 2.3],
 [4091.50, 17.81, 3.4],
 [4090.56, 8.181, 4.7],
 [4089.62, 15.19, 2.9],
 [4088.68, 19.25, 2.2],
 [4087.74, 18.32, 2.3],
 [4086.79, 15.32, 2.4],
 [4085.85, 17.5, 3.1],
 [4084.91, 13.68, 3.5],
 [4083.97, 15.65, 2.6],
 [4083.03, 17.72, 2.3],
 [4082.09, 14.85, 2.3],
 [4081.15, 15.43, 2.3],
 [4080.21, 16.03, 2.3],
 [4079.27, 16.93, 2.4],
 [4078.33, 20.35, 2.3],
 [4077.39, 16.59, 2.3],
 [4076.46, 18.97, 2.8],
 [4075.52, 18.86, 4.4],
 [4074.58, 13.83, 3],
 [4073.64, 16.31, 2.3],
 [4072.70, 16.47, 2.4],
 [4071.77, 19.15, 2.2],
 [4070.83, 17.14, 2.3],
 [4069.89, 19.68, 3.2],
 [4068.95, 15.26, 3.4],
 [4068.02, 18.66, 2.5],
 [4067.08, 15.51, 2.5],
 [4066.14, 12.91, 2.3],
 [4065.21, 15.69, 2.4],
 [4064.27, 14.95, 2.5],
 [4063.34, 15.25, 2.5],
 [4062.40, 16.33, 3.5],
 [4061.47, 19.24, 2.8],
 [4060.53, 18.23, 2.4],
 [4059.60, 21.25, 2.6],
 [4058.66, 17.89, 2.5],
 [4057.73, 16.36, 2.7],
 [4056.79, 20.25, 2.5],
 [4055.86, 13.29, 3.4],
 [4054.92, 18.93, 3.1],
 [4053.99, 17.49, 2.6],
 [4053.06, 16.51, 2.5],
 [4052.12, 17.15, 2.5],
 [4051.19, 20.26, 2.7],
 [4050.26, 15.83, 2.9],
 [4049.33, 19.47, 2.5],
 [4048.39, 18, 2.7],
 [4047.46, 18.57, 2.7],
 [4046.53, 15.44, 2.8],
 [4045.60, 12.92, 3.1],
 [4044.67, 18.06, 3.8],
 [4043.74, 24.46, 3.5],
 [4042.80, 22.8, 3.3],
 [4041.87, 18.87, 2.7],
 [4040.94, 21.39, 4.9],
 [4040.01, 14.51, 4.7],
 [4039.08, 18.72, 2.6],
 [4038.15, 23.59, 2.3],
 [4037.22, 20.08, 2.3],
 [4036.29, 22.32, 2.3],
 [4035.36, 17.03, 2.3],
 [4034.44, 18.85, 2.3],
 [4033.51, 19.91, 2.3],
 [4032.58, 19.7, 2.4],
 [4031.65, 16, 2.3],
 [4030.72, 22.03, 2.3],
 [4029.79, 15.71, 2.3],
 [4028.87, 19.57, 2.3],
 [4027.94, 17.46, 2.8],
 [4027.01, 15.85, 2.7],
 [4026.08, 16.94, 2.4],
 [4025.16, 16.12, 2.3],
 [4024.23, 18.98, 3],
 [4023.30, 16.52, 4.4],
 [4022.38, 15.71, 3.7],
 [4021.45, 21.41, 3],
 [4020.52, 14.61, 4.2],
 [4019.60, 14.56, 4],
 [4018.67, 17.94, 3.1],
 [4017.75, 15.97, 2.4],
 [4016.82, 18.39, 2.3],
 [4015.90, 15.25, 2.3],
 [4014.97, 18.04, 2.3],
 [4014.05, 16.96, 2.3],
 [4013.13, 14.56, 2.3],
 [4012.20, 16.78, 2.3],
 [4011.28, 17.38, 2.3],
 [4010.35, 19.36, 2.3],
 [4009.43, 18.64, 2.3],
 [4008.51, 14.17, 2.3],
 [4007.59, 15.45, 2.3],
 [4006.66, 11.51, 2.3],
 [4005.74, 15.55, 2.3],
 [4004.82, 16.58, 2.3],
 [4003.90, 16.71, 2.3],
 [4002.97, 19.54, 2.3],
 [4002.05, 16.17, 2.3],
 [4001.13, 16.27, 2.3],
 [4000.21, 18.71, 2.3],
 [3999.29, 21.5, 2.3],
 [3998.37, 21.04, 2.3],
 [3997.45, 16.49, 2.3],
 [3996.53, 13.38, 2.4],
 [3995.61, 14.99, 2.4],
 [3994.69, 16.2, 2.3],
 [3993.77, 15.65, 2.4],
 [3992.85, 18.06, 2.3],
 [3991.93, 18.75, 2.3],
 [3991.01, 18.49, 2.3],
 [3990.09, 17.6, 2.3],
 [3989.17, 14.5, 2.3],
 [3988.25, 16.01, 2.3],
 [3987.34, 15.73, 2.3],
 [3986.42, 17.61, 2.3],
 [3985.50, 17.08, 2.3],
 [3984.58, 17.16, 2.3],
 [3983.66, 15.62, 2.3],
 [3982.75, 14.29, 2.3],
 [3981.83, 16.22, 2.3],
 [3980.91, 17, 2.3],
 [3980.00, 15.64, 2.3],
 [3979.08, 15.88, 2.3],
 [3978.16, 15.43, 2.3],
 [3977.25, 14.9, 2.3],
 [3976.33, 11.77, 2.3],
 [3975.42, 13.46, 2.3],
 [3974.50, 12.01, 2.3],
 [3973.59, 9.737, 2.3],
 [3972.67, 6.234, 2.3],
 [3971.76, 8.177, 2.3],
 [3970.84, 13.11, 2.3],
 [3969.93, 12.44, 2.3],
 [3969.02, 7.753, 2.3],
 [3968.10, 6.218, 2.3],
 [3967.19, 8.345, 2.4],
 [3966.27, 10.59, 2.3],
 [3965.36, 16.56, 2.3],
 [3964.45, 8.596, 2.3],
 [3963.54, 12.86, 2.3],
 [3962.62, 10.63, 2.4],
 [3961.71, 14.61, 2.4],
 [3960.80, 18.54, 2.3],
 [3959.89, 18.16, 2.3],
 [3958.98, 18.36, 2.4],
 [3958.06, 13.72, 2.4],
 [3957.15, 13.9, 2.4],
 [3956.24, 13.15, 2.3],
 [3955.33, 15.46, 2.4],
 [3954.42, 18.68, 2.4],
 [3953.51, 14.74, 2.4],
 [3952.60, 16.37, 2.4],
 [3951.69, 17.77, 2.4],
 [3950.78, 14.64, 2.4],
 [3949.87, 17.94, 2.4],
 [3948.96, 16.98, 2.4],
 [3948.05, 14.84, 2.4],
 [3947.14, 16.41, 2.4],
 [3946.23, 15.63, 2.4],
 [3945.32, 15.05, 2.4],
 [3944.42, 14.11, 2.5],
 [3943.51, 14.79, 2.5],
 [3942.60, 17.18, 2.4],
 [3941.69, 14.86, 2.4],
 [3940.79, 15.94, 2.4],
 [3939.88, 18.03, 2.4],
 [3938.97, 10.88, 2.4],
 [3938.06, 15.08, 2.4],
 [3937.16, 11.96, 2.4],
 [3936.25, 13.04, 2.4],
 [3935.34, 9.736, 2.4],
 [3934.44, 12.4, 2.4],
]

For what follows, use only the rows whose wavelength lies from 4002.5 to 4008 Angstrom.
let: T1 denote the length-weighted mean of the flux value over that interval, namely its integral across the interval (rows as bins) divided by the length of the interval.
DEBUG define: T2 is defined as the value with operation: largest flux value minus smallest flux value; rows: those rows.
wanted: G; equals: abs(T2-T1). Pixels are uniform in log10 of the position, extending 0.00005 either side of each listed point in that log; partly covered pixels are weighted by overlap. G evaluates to 7.8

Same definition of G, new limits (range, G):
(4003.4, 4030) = 6.8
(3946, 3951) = 12.8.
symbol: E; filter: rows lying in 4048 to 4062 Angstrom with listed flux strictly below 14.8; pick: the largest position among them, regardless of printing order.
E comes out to 4055.86 Angstrom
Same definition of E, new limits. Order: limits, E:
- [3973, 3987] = 3982.75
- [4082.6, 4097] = 4096.22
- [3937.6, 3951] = 3950.78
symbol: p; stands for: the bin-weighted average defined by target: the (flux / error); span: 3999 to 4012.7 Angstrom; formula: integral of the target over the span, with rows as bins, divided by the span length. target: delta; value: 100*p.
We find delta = 734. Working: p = 7.3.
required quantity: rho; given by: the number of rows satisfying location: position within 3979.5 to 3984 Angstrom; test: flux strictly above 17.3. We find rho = 0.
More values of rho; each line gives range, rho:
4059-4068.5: 4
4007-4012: 3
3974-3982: 0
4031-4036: 3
